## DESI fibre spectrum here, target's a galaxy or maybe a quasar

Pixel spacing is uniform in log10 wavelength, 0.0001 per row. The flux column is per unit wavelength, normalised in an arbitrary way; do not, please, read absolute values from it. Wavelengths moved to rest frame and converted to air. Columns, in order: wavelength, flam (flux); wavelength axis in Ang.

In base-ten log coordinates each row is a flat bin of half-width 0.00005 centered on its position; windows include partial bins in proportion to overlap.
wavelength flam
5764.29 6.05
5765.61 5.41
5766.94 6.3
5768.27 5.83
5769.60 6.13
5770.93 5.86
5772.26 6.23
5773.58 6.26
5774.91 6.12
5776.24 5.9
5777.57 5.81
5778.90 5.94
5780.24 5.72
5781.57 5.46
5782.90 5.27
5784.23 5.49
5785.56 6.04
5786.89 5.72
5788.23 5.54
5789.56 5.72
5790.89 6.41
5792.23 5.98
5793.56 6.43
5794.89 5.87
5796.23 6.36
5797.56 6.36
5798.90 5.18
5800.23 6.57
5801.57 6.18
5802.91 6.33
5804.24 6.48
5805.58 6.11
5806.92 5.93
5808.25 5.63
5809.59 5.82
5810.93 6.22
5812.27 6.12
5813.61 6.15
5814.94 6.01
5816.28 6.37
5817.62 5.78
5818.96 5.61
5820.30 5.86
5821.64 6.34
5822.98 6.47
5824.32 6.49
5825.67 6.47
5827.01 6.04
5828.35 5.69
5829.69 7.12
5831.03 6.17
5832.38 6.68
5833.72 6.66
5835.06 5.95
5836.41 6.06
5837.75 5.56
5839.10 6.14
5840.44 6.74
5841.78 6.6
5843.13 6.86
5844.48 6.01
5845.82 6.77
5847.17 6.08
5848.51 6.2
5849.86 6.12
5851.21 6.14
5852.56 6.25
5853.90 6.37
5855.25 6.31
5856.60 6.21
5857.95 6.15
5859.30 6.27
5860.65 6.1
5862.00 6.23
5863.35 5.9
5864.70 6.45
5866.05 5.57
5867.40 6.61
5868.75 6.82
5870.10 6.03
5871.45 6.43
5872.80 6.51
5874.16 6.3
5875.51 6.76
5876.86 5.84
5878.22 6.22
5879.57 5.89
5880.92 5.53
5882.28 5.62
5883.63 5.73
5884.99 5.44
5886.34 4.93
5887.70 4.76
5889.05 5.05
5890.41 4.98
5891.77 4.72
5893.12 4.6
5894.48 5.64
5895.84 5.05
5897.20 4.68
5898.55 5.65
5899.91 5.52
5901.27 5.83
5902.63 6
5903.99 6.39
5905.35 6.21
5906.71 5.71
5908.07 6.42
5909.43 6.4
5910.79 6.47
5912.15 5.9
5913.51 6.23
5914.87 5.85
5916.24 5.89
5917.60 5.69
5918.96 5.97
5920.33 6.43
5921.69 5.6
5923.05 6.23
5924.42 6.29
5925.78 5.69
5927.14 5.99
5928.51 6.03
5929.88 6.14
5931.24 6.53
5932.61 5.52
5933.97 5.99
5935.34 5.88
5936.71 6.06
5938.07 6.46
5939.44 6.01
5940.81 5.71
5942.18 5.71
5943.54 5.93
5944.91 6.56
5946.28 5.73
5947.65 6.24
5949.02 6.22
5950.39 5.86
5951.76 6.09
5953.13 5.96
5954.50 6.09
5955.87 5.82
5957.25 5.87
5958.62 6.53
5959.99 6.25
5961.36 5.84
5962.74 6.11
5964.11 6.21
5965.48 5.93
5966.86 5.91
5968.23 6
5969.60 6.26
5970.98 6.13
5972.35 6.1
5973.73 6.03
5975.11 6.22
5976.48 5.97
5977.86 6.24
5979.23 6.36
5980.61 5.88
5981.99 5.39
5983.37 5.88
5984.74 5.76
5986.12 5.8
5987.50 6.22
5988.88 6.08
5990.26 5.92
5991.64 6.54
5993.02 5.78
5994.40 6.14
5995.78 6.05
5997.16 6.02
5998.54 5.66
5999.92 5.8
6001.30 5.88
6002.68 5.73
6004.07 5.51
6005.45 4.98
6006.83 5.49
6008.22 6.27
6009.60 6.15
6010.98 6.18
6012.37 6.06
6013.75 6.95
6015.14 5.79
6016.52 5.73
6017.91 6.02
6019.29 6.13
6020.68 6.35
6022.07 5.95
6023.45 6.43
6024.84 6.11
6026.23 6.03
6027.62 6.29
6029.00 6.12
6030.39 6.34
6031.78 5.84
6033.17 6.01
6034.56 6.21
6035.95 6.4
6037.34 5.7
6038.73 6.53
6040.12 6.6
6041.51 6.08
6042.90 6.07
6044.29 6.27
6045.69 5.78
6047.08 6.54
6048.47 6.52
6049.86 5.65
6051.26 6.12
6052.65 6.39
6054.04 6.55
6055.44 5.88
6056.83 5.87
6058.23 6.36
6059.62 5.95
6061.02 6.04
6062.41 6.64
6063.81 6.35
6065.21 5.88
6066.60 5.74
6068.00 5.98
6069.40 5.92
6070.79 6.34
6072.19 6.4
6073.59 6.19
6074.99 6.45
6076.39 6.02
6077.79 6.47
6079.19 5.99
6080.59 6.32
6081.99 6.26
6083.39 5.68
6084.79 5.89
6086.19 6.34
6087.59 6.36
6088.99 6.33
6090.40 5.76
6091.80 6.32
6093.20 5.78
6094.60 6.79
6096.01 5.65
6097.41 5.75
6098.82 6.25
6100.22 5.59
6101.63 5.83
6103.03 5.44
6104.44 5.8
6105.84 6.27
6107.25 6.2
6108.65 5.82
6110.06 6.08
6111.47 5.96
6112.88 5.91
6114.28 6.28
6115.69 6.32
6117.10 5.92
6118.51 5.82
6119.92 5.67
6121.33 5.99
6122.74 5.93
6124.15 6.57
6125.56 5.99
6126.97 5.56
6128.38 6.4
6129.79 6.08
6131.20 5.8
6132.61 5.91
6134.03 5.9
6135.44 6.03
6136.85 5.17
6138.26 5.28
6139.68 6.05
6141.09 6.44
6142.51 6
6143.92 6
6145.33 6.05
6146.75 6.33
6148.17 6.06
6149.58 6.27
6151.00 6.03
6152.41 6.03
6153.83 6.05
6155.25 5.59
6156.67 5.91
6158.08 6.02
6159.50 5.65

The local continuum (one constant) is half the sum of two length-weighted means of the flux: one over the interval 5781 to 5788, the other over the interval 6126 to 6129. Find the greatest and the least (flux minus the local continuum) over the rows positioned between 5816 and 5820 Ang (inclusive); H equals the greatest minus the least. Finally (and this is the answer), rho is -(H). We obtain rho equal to -0.76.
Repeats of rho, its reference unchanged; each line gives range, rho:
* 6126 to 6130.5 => -0.84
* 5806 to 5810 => -0.30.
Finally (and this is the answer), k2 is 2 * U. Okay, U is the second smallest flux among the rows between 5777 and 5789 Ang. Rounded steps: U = 5.46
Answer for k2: 10.9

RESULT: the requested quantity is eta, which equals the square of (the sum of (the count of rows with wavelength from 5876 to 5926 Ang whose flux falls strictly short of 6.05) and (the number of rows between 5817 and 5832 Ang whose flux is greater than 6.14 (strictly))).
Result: 1089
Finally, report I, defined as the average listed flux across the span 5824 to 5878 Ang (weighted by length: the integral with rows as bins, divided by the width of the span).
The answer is 6.29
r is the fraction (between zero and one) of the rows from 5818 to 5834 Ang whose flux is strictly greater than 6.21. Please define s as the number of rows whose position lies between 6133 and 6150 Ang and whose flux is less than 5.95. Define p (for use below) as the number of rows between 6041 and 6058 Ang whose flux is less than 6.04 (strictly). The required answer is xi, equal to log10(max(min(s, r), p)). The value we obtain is 0.60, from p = 4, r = 0.58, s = 3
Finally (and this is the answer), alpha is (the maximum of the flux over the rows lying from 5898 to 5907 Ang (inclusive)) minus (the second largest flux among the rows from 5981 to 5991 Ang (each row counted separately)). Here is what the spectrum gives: 0.31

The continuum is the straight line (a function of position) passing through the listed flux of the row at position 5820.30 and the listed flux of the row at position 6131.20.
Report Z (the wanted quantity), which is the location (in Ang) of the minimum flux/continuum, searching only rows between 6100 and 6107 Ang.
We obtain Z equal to 6103.03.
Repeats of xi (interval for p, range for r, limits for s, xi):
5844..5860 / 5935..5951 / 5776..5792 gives 0.00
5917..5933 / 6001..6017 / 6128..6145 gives 0.85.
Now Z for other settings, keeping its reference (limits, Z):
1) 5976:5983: 5981.99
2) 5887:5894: 5893.12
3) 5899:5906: 5899.91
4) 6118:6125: 6119.92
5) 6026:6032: 6031.78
